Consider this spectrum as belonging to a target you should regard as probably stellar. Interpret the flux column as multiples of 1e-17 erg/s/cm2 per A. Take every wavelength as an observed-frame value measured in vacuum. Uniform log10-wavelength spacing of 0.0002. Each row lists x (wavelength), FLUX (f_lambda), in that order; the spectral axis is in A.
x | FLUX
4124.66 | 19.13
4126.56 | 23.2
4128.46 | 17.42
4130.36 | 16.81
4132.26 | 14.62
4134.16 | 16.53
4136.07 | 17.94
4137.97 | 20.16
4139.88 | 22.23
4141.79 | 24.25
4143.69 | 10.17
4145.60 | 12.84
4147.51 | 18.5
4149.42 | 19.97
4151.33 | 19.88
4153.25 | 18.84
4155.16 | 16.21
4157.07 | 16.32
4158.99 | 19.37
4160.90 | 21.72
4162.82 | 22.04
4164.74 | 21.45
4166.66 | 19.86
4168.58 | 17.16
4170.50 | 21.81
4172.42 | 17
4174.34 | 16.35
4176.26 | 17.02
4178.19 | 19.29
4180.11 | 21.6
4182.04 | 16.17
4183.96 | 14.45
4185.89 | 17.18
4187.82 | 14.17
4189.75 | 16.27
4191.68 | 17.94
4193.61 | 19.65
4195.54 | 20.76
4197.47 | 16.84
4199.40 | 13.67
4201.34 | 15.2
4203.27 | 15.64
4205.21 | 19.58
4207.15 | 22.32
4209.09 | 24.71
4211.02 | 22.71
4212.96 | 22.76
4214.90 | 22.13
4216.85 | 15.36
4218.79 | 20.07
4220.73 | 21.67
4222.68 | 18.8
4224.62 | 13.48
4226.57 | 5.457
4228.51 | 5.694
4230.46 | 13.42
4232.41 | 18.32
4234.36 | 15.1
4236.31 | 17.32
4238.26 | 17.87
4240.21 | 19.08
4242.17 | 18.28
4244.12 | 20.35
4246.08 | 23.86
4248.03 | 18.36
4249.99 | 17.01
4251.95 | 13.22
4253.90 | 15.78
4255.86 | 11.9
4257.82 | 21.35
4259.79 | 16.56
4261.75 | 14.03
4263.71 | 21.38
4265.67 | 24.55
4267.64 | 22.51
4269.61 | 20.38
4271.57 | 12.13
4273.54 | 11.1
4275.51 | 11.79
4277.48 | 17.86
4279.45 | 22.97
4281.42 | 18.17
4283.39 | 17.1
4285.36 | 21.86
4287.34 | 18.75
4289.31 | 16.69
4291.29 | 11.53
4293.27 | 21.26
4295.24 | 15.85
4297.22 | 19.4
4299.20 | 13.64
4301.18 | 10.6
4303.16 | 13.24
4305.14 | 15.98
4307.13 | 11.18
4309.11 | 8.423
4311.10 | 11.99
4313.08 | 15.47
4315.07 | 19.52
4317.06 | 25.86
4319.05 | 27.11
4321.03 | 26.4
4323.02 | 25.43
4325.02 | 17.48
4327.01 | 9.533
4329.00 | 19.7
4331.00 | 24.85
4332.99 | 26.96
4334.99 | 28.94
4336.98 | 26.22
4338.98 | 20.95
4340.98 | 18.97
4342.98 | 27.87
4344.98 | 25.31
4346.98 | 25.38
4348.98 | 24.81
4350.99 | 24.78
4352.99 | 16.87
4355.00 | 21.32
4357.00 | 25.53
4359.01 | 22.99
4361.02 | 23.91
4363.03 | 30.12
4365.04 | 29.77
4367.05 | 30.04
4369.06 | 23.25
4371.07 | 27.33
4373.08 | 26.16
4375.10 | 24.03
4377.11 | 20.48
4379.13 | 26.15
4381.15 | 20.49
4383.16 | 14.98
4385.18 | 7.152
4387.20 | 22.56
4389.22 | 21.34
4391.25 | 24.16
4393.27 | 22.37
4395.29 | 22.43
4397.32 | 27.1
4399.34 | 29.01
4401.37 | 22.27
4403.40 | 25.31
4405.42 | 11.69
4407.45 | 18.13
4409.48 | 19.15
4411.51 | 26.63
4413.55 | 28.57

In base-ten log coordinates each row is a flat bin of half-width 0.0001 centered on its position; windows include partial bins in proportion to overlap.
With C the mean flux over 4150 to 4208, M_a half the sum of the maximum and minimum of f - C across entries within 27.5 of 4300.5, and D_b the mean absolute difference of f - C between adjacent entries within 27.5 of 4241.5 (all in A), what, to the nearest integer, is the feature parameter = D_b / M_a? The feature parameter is -9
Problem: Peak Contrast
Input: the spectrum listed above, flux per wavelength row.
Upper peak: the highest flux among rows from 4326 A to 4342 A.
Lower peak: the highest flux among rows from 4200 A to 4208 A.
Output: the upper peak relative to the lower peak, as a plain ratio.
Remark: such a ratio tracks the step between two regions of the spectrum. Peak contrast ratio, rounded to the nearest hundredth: 1.30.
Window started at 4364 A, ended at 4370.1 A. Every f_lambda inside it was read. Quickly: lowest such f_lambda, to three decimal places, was 23.250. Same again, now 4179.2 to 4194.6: 14.170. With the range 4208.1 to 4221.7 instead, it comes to 15.360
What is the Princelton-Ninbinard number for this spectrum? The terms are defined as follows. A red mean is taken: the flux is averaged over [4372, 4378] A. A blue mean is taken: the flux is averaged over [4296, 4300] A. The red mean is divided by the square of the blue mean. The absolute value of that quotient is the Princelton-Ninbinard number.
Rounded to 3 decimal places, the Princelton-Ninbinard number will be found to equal 0.086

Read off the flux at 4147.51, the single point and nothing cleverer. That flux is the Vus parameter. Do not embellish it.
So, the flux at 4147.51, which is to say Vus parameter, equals 18.5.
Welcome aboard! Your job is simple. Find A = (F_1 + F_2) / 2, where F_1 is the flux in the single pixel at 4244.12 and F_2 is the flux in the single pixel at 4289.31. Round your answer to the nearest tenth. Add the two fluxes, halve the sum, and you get 18.5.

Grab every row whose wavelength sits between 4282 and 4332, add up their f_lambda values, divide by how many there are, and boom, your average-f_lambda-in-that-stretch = 17.6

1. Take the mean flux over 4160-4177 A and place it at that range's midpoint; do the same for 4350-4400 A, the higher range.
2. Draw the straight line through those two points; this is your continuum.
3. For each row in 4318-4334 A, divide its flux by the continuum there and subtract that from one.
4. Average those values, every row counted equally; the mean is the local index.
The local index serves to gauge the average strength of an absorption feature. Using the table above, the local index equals 0.01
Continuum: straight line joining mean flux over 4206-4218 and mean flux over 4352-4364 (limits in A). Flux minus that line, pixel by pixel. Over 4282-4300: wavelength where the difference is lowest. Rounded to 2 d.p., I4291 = 4291.29 A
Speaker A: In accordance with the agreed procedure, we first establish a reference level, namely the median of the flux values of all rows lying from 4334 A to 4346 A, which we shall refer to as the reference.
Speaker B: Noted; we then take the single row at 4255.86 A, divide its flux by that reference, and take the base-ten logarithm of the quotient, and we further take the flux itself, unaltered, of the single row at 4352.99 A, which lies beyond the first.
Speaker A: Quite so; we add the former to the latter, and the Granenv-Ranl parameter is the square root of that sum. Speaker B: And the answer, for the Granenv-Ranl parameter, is 4.1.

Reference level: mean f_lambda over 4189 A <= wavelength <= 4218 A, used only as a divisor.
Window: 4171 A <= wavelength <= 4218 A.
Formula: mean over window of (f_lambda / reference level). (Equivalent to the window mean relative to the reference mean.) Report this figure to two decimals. 0.96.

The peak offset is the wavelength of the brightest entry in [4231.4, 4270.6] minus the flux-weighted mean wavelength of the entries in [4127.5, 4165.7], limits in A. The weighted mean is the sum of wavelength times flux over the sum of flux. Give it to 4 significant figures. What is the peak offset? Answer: 118.5 A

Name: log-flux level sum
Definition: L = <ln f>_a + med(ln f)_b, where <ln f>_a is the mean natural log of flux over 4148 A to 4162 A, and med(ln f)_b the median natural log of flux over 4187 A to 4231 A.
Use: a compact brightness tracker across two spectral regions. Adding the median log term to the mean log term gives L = 5.82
